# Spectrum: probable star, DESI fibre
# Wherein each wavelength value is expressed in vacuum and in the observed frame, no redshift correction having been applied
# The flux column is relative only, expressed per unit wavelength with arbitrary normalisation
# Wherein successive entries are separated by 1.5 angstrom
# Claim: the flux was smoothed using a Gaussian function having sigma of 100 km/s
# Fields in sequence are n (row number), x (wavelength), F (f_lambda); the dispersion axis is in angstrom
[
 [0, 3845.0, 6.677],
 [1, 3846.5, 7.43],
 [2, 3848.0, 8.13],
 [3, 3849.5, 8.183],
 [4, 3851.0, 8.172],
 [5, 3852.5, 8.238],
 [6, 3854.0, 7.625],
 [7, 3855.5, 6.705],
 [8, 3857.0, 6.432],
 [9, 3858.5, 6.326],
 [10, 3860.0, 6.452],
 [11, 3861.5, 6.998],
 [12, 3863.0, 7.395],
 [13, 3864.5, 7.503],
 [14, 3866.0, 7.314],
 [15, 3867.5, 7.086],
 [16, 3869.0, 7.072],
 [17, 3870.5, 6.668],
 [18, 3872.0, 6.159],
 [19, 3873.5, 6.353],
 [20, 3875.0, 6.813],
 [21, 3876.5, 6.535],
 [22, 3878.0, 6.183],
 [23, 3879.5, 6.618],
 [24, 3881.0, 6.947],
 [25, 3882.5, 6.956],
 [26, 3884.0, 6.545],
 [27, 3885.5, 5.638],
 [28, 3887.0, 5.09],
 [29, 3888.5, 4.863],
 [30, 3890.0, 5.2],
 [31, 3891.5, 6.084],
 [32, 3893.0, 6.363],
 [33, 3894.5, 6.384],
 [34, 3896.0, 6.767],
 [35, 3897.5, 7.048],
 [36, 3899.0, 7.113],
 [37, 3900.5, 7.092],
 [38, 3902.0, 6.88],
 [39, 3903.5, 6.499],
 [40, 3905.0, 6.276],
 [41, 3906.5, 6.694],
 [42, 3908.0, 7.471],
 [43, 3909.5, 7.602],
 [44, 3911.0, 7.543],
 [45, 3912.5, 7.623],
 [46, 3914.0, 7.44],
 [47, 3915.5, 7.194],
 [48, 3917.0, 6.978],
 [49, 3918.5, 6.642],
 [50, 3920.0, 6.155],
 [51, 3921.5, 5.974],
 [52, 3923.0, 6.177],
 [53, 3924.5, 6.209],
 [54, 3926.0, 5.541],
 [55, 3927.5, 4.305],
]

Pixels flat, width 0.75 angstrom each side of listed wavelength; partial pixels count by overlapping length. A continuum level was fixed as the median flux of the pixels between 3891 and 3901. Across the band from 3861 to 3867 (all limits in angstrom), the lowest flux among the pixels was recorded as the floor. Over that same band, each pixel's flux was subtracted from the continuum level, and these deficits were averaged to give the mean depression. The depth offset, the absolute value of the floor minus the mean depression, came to 7.5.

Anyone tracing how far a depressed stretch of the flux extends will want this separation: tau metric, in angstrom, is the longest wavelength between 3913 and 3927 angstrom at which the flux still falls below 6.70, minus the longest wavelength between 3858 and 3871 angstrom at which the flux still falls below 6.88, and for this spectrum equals 55.5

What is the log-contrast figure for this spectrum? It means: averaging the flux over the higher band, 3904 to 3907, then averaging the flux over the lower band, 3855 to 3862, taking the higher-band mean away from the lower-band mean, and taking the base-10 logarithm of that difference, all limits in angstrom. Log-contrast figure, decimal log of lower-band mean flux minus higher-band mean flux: -1.0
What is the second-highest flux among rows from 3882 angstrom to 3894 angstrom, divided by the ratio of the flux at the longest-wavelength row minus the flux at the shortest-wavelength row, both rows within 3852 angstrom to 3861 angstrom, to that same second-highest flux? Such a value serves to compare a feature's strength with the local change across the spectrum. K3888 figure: -24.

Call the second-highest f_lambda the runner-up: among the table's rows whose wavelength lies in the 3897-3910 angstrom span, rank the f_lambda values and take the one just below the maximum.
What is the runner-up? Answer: 7.471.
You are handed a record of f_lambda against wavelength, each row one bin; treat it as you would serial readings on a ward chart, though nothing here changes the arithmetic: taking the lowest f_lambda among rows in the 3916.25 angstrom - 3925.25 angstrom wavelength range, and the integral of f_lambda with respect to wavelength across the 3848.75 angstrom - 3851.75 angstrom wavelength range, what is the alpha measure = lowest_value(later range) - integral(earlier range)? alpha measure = -19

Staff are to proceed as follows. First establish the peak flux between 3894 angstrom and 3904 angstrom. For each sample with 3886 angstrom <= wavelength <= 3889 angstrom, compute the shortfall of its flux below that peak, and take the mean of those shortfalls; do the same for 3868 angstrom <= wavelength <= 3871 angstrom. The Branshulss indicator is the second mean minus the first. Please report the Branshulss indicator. -1.9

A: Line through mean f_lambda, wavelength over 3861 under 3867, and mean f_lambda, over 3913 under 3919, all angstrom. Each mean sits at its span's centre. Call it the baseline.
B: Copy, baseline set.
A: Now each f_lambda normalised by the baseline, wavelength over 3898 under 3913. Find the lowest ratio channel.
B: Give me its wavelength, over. 3905.0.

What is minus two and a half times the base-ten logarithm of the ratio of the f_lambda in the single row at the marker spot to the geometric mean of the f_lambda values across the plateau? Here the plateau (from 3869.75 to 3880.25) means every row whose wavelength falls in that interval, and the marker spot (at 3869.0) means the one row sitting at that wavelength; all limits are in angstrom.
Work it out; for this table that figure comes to -0.10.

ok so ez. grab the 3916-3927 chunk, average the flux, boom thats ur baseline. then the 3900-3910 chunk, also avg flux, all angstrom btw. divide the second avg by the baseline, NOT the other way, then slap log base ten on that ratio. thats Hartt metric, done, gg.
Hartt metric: 0.046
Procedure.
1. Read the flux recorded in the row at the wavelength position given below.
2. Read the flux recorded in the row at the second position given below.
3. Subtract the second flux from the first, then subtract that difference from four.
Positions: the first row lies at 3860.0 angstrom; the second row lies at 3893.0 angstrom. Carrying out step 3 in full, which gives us 3.9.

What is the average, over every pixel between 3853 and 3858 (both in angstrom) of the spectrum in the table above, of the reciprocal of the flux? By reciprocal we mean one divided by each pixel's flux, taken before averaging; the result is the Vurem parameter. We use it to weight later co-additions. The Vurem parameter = 0.145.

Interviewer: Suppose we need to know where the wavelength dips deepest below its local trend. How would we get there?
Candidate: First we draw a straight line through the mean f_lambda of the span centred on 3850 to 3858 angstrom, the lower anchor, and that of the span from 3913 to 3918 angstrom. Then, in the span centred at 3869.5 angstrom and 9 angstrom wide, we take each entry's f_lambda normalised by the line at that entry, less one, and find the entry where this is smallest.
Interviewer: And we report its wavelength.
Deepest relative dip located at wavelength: 3872.0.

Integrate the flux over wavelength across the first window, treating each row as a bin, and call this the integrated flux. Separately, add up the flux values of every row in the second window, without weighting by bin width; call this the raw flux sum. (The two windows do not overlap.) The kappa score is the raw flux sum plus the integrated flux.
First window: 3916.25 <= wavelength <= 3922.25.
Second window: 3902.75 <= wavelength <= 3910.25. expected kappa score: 73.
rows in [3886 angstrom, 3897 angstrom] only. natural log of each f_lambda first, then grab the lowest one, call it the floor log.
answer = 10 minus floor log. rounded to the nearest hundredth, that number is 8.42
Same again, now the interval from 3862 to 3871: 8.10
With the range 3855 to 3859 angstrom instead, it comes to 8.16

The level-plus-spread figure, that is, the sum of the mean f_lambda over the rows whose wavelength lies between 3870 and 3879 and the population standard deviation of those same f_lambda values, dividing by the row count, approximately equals 6.69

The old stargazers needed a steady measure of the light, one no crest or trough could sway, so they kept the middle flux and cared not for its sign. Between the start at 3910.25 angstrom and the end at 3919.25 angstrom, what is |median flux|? 7.32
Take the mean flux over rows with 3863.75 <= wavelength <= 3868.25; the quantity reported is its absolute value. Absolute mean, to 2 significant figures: 7.3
